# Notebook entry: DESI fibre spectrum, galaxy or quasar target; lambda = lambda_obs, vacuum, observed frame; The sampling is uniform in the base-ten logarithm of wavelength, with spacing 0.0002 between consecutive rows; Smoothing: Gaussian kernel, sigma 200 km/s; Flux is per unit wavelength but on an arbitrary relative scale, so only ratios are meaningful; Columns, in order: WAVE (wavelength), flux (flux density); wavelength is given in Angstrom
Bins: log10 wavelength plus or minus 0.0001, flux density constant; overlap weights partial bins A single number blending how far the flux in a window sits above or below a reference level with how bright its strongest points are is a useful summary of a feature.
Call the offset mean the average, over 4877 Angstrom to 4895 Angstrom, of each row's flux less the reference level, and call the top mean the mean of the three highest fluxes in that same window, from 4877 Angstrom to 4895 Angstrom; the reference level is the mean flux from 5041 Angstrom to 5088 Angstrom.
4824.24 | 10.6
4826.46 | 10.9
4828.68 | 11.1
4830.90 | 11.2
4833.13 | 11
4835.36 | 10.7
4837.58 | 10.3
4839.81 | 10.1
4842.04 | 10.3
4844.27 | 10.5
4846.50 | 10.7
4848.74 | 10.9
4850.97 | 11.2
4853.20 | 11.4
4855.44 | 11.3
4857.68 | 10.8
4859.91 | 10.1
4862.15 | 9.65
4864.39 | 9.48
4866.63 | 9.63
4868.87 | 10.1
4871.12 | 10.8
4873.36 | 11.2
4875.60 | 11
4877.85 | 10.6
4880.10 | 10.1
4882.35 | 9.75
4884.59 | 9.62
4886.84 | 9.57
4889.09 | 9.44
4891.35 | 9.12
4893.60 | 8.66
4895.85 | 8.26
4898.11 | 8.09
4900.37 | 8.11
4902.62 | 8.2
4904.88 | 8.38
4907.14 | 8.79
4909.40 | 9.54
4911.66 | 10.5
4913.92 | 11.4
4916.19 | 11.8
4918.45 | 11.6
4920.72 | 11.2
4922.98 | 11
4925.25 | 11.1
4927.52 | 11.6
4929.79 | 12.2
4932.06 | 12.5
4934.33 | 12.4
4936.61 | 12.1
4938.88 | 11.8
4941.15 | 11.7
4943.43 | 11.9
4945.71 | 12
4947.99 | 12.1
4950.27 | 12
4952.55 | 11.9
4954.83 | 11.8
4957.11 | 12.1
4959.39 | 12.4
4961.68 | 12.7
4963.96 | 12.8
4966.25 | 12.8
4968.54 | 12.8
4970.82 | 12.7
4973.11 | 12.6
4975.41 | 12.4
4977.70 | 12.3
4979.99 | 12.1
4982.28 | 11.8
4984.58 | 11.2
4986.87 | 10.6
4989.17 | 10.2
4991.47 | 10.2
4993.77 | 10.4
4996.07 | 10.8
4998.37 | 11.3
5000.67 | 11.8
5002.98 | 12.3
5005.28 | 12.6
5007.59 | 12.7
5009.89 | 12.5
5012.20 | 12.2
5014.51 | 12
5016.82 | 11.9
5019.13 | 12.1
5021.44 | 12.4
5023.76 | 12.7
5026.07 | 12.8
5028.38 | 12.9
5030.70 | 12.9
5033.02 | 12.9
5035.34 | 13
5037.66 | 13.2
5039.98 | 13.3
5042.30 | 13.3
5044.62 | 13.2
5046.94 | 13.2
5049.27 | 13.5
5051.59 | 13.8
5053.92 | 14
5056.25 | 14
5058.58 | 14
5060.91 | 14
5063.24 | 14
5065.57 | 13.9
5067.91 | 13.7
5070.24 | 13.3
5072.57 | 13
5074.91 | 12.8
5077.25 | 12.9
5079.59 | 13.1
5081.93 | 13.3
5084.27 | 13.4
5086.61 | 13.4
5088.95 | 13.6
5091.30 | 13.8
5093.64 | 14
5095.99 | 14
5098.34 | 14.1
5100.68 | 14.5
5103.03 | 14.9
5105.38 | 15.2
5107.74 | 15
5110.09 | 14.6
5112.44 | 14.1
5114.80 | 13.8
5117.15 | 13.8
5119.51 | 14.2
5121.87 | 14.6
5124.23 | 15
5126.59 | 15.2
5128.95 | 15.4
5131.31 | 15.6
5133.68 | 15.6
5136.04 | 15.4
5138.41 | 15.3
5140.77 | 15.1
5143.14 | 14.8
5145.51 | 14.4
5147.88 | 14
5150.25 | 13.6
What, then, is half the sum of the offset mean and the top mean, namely 3.1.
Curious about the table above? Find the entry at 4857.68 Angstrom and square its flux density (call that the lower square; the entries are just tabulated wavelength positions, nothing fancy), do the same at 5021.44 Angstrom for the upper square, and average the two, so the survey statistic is 135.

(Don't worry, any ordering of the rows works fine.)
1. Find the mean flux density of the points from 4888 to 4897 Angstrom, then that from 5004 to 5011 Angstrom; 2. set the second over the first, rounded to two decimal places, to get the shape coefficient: 1.42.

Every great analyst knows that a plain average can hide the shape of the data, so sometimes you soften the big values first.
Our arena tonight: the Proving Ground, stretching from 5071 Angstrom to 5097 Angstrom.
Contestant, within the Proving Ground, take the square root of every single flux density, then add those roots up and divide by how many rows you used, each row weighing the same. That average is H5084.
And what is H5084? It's 3.7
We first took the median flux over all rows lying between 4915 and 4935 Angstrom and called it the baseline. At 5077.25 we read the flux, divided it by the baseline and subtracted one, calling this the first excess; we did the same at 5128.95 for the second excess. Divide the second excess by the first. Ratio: 2.9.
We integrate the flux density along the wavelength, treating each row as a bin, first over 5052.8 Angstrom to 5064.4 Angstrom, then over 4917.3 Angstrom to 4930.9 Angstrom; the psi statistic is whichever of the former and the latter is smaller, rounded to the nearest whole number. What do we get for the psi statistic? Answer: 156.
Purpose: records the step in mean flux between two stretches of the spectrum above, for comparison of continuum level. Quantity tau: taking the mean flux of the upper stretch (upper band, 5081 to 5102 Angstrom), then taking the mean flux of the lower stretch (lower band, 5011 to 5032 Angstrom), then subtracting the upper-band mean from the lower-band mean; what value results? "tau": -1.4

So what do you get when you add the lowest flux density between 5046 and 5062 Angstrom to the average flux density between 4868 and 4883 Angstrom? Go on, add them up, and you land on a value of 23.7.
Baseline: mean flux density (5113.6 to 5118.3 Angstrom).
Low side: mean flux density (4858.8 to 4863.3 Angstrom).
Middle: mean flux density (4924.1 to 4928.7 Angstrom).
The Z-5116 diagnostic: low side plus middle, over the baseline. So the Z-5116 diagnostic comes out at 1.54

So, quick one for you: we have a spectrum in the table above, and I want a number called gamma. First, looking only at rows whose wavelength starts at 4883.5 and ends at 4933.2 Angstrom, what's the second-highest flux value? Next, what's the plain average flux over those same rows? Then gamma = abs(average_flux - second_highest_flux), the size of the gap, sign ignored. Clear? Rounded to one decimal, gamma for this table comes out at 2.2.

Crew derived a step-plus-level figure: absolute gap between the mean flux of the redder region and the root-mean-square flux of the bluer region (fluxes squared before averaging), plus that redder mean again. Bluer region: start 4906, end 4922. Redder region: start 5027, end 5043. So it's 15.4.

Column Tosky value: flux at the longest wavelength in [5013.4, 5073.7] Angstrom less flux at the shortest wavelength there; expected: 1.0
